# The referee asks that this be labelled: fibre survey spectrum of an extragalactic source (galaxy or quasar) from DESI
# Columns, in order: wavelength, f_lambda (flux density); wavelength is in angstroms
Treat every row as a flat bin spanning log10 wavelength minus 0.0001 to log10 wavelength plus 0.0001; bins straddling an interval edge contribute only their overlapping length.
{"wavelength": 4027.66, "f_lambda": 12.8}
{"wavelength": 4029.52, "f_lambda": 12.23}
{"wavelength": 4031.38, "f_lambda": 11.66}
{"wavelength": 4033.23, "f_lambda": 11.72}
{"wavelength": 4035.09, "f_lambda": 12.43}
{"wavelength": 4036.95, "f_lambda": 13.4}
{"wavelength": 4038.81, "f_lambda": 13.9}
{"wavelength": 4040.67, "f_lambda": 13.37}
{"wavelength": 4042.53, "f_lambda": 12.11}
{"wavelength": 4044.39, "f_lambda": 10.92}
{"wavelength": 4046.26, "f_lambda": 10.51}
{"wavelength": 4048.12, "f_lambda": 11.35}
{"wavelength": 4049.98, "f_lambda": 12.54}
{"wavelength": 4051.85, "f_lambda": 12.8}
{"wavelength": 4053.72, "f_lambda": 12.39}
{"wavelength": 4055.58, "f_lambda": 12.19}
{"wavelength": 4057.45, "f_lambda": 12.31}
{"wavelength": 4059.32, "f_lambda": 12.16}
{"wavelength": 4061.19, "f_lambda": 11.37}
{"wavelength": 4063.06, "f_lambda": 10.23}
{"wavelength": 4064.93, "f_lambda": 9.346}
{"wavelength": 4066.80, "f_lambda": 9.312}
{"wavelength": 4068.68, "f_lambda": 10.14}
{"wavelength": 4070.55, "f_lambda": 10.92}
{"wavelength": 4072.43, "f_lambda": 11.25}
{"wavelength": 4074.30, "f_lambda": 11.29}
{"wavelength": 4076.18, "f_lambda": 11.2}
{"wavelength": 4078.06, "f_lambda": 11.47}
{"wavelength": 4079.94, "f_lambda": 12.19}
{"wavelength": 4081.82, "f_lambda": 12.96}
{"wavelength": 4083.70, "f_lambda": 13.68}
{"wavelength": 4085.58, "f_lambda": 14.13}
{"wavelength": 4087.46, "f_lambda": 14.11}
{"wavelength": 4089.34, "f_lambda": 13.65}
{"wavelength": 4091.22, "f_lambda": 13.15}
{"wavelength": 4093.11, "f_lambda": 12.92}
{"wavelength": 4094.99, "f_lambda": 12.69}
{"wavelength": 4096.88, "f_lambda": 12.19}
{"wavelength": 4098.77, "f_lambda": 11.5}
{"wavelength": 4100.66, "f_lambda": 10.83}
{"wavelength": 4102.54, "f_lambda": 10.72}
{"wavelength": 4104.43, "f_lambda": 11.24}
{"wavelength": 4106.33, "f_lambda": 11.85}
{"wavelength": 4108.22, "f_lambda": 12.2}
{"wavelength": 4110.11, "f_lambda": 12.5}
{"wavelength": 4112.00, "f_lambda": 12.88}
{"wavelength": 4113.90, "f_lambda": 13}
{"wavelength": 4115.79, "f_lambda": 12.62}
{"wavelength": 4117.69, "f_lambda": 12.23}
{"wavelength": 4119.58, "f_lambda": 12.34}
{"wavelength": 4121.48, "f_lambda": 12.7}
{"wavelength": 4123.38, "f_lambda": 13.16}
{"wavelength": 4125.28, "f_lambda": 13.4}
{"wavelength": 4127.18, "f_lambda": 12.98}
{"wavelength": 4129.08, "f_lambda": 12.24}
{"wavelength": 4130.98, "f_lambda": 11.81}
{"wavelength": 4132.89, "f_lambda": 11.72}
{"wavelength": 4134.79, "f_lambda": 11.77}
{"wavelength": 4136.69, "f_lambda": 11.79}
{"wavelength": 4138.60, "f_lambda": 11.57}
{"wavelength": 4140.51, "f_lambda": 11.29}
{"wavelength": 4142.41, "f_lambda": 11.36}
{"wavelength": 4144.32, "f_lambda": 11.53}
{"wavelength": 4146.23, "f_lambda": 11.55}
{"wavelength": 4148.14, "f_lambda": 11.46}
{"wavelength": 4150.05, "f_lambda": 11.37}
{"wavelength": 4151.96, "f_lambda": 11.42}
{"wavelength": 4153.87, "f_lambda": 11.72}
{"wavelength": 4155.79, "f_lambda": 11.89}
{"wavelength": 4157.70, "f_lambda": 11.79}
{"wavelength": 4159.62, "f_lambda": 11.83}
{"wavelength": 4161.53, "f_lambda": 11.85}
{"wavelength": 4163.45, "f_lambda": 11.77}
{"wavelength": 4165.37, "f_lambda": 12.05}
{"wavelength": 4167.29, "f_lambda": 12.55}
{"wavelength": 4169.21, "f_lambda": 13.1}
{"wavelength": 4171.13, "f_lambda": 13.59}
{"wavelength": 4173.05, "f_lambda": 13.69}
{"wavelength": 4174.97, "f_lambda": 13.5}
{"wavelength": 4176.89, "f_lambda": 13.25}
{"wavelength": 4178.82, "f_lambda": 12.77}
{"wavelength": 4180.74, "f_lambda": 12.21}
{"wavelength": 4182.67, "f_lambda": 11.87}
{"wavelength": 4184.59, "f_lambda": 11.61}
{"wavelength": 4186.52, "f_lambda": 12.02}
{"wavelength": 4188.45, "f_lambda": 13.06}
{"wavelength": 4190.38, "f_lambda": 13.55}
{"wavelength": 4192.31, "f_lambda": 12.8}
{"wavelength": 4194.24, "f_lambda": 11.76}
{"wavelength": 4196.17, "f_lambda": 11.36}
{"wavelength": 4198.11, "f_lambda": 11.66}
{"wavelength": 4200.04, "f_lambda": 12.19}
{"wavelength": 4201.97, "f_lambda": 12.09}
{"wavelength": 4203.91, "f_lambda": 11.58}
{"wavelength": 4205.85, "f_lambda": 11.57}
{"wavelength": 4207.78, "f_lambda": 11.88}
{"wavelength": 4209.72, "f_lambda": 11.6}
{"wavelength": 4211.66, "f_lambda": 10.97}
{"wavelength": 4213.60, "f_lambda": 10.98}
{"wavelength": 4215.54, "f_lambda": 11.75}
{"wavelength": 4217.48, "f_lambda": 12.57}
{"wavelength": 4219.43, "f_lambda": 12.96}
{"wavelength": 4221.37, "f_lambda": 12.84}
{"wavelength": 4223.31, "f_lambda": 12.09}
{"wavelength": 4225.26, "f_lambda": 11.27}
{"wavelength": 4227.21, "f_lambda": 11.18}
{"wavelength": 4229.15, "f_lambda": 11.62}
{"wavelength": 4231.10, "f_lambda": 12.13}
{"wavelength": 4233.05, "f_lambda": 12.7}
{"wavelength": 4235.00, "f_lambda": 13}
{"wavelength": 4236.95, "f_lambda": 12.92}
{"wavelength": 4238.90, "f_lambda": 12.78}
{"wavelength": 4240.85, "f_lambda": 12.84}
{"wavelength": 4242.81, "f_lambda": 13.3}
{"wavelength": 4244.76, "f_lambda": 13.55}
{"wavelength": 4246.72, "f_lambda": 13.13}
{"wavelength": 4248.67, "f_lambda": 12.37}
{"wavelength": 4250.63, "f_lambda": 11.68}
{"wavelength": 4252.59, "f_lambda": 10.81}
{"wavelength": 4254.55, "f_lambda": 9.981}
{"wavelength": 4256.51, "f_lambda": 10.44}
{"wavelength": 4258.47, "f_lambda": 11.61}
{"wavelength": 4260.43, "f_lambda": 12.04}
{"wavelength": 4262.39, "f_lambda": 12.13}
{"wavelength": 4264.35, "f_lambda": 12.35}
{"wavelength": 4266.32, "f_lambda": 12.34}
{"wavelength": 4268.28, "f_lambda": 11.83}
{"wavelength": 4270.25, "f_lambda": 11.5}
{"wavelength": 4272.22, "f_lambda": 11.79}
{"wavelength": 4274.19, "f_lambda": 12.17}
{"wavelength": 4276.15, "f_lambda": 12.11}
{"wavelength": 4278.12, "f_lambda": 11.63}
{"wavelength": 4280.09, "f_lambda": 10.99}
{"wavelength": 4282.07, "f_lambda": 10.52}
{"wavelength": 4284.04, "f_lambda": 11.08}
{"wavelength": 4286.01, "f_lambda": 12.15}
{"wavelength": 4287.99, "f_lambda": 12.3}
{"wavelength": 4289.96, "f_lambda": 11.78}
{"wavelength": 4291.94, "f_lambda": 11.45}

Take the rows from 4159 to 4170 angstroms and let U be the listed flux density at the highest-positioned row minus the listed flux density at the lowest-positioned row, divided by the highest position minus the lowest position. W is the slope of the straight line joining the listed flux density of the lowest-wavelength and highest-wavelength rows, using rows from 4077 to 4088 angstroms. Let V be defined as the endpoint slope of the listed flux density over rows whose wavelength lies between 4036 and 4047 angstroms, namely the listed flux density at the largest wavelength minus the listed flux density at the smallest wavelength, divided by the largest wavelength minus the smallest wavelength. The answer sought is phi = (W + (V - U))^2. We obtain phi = 0.026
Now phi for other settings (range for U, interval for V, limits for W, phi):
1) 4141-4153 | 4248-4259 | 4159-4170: 0.002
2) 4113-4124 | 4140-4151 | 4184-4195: 0.000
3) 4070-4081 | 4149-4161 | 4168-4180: 0.015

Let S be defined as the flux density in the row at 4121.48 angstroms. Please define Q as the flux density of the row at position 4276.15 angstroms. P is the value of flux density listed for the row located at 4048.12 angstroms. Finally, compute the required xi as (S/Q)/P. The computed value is 0.09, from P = 11.35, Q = 12.11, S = 12.7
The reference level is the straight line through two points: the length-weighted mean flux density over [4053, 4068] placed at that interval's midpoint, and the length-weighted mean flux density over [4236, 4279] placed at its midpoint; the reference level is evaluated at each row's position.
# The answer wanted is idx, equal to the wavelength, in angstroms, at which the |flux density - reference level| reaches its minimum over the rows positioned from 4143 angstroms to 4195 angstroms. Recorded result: 4194.24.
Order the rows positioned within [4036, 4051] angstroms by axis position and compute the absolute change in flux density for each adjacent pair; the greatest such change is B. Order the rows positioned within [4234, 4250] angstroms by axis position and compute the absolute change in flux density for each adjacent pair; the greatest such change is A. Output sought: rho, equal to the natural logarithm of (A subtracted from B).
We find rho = -0.69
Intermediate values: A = 0.76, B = 1.3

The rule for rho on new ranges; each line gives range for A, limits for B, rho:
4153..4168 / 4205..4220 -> -1.14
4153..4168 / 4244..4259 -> -0.40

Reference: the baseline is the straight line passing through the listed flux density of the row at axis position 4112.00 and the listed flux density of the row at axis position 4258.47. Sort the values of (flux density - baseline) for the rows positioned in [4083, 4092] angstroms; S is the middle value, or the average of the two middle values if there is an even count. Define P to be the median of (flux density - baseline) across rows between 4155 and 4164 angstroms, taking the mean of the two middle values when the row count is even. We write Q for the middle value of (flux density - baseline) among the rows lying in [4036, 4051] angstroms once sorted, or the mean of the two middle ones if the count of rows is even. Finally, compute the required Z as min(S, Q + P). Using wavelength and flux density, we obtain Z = -1.8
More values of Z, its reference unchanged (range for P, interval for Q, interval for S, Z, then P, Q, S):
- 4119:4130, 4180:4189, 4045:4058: -1.0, 0.1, -0.2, -1.0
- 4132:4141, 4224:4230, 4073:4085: -1.6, -1.0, -0.6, -1.3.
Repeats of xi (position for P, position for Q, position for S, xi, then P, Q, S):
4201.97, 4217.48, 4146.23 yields 0.08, 12.09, 12.57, 11.55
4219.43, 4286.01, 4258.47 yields 0.07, 12.96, 12.15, 11.61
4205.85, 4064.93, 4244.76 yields 0.13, 11.57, 9.346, 13.55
